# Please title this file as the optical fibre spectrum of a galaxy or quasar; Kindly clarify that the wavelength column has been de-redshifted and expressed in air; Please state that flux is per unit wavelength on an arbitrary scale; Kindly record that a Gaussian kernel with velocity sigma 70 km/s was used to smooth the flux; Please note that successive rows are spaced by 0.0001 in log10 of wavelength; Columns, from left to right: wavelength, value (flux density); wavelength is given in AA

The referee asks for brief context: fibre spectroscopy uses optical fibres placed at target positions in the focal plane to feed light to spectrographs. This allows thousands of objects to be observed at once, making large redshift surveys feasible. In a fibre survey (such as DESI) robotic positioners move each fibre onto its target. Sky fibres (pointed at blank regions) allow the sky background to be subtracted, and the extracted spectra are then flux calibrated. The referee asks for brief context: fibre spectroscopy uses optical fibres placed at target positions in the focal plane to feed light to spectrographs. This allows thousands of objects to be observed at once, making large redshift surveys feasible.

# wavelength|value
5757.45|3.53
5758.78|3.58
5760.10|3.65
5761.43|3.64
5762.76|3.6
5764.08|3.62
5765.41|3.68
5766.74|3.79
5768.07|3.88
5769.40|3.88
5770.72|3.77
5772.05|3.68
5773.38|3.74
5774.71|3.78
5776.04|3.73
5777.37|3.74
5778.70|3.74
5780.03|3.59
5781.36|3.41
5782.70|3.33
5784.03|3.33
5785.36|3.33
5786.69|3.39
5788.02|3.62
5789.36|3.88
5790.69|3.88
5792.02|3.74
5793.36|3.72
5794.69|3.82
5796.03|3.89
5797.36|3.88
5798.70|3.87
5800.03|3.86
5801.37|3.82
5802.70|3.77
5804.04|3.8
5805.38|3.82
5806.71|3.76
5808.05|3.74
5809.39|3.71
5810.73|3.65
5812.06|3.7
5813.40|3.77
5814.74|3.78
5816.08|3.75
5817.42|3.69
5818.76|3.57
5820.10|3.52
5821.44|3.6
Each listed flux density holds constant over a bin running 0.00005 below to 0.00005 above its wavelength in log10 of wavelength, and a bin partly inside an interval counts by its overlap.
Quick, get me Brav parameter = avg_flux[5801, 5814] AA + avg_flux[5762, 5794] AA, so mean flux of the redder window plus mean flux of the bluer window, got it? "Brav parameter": 7.41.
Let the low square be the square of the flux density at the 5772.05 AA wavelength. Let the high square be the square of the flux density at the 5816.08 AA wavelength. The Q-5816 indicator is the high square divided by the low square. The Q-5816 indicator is 1.04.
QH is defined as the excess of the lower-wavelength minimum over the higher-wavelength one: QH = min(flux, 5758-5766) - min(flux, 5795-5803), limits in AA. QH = -0.19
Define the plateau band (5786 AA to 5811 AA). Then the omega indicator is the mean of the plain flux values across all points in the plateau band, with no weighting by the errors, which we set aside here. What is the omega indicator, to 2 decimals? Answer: 3.77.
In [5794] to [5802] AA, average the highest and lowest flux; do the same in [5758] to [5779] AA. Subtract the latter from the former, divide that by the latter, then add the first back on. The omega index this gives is 3.89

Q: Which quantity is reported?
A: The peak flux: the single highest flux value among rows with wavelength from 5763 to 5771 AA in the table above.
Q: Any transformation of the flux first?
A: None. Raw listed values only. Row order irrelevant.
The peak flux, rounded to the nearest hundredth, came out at 3.88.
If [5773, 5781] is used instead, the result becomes 3.78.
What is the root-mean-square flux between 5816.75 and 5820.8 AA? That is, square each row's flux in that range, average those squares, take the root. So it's 3.59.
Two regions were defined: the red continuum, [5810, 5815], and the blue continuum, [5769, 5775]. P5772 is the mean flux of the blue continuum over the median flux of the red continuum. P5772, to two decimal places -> 1.01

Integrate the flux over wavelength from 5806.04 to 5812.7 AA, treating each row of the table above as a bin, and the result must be 24.8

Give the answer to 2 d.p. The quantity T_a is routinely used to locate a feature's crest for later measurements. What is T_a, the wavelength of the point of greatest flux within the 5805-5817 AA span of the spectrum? 5805.38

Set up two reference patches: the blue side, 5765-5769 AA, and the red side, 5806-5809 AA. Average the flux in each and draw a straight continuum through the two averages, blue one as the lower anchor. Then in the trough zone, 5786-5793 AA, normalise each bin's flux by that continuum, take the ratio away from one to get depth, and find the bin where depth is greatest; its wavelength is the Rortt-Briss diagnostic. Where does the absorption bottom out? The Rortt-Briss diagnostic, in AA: 5786.69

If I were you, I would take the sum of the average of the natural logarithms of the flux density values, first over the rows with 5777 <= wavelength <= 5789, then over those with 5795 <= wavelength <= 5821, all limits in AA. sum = 2.57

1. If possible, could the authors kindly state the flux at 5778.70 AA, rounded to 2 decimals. 3.74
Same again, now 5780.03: 3.59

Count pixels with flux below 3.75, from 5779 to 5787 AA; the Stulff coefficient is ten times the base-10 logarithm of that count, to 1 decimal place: 7.8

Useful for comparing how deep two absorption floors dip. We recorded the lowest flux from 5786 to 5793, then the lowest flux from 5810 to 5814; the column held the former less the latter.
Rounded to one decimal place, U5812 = -0.3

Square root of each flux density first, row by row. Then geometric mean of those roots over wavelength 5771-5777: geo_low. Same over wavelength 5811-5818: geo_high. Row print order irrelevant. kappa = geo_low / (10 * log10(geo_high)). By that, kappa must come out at 0.675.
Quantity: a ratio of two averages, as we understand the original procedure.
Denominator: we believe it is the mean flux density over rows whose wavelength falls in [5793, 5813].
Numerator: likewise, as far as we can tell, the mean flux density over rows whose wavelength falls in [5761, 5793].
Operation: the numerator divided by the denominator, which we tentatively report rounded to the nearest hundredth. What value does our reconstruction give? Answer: 0.97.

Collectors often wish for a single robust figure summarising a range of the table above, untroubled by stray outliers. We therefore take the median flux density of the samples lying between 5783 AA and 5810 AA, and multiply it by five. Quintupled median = 18.9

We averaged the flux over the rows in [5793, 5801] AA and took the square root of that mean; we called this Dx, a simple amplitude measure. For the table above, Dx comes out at 1.96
